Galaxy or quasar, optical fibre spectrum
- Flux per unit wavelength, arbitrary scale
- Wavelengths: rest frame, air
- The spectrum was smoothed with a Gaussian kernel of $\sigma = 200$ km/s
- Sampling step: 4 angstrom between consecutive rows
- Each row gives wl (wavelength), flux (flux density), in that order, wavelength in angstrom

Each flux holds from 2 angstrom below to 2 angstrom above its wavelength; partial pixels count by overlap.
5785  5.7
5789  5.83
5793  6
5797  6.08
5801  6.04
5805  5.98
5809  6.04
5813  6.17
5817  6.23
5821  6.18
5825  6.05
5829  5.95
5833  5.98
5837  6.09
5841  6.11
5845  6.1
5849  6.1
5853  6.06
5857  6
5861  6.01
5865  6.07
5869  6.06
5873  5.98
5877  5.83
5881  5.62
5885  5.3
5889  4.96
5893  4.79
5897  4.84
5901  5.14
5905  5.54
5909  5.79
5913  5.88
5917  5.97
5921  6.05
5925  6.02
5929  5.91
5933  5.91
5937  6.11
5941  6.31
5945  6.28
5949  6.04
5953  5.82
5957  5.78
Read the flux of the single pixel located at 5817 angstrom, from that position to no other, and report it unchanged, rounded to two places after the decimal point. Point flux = 6.23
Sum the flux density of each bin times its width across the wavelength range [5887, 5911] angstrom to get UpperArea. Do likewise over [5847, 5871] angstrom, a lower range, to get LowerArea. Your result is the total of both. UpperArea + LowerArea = 269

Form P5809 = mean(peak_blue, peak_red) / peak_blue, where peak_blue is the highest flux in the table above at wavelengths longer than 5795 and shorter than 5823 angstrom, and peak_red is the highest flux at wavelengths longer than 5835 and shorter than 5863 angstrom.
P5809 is 0.99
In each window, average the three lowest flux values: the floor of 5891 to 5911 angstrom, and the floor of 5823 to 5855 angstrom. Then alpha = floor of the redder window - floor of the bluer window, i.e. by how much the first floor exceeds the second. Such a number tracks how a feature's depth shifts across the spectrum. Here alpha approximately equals -1.1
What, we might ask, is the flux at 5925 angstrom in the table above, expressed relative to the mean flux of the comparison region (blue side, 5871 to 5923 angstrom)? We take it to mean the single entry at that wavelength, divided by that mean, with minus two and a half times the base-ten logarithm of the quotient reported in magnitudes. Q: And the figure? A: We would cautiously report -0.095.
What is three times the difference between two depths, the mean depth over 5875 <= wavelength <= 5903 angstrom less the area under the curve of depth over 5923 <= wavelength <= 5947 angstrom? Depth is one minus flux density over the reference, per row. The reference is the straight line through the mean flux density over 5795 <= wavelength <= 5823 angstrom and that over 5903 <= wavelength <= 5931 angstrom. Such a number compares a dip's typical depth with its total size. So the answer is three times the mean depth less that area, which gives 3.4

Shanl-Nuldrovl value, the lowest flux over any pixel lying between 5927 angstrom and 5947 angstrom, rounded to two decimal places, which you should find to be 5.91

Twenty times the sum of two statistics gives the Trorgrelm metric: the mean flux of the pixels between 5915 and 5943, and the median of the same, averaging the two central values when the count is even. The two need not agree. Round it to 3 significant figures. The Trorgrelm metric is 241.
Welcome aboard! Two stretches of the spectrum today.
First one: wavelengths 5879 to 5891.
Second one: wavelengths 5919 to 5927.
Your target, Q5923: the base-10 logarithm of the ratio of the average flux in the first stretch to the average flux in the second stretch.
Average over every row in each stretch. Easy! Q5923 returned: -0.057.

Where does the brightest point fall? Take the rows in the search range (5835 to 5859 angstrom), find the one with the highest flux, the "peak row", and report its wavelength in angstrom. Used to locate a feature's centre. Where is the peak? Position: 5841 angstrom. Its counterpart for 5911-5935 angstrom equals 5921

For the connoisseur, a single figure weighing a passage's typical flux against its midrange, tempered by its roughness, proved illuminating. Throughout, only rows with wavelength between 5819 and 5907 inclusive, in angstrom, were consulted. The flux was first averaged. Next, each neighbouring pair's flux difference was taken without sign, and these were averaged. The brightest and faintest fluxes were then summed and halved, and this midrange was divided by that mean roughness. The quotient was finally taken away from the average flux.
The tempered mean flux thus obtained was -39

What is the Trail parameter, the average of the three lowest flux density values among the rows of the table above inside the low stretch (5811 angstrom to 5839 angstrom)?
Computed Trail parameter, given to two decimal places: 5.99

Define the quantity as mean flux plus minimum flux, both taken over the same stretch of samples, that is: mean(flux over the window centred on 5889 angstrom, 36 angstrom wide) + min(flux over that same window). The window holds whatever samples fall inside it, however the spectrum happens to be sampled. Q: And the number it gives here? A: 10.1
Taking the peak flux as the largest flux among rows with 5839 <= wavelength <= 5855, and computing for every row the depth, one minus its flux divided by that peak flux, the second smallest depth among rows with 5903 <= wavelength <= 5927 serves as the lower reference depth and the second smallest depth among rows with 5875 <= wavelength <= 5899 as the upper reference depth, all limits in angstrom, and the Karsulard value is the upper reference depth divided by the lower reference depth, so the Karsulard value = 5.4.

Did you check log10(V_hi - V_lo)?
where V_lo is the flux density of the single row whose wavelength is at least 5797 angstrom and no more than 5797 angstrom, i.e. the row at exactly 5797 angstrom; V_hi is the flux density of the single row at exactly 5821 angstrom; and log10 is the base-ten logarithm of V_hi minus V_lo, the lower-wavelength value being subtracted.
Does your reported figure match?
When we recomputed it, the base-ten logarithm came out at -1.00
